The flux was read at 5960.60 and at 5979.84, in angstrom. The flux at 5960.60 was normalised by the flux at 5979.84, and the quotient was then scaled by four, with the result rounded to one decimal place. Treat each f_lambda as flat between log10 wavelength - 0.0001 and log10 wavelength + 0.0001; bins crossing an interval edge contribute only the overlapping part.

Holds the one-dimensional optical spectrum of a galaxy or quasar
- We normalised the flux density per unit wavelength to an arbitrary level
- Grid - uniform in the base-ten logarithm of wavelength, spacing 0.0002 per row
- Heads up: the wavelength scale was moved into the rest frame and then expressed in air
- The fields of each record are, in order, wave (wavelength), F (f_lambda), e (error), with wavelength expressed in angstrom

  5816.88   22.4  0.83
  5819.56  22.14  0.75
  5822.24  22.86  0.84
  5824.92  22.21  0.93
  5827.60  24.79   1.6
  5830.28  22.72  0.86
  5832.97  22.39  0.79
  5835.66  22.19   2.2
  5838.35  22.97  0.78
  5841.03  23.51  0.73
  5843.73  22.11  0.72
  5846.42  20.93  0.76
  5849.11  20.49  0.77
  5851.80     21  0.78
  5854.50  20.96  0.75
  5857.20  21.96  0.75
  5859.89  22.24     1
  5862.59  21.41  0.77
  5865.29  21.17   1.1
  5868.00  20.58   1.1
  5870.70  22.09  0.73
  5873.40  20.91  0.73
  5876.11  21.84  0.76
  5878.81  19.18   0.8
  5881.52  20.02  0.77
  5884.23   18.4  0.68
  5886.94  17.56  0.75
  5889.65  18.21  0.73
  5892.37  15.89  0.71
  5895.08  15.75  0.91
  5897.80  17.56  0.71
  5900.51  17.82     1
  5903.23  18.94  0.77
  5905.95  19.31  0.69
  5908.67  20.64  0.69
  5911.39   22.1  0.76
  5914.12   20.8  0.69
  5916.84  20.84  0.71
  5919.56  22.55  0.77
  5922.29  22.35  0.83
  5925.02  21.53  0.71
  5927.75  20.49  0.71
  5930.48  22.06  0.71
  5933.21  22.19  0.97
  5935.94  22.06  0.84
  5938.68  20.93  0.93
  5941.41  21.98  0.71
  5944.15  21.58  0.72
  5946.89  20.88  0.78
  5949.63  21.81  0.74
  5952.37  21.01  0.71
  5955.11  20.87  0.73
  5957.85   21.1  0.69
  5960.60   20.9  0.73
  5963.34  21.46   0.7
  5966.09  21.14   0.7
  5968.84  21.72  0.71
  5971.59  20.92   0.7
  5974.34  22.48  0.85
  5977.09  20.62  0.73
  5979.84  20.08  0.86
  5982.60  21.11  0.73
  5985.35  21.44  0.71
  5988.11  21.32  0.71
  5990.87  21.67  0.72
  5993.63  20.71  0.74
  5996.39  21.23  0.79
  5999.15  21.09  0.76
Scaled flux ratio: 4.2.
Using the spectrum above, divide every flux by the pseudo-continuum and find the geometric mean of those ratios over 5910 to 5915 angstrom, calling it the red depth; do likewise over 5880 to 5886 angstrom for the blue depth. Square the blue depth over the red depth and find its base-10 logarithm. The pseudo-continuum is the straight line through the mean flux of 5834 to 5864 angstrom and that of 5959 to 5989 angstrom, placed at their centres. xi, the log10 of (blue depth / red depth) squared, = -0.10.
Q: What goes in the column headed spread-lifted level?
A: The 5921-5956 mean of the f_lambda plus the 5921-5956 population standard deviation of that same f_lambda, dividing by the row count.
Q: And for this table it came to 22.1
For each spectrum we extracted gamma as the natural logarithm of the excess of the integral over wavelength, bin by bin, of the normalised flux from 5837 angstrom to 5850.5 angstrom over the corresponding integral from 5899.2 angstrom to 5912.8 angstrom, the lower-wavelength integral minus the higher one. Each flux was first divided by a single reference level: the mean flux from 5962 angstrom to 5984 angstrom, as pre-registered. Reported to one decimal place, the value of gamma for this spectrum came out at 0.3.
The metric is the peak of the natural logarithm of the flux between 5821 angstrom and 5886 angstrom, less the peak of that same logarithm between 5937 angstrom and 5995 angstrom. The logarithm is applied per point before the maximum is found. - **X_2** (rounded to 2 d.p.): 0.10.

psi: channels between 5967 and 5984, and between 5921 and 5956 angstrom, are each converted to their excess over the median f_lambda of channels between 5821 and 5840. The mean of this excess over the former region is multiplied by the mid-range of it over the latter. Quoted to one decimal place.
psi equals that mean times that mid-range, 2.0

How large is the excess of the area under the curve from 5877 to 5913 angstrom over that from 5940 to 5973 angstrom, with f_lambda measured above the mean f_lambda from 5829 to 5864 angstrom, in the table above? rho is -97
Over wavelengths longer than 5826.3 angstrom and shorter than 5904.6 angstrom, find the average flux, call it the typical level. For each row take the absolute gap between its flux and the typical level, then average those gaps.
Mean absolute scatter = 1.80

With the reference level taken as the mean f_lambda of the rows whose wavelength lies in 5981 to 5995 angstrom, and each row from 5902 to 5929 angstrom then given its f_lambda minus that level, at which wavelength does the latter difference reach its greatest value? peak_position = 5919.56 angstrom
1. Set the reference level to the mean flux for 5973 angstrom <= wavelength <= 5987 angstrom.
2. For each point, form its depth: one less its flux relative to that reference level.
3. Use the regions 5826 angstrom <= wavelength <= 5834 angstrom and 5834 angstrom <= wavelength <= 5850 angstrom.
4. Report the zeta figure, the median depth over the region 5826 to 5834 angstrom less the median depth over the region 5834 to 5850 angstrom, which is -0.027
